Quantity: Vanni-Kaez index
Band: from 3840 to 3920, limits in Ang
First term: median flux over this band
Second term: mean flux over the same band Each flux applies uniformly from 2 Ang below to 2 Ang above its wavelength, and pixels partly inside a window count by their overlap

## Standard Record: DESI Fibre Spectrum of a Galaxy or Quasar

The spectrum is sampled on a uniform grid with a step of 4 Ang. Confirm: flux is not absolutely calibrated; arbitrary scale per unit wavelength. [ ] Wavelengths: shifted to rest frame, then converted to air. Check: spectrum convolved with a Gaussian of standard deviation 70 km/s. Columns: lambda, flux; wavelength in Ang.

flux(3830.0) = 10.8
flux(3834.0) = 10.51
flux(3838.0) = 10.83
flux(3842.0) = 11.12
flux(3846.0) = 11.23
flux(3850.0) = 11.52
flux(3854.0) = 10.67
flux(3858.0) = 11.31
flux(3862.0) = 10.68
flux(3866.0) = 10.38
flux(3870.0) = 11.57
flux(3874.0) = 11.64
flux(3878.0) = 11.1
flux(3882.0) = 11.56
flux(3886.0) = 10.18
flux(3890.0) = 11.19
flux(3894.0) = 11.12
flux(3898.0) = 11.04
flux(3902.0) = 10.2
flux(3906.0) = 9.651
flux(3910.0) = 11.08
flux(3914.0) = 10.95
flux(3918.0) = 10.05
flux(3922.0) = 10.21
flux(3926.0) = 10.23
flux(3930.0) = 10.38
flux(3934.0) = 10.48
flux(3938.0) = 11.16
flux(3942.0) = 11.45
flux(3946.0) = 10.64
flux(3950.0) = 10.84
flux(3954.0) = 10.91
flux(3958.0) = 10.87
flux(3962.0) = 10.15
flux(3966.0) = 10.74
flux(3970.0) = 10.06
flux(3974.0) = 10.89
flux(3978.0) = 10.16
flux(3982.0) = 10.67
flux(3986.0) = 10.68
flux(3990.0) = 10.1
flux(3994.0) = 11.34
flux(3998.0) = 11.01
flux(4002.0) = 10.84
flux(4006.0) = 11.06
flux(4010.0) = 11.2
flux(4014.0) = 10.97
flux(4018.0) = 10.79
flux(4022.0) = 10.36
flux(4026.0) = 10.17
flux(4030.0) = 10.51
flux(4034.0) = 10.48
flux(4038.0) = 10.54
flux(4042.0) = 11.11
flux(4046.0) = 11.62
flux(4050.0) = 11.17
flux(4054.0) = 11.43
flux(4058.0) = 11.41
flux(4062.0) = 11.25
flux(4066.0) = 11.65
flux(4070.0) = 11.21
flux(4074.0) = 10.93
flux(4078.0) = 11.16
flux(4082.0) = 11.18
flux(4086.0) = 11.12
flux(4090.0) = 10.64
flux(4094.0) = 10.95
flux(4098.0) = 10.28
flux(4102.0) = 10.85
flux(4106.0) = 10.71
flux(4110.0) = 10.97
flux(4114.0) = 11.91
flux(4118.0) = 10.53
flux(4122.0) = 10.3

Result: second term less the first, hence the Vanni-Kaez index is -0.18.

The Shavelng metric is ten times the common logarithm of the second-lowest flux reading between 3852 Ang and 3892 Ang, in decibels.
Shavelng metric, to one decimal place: 10.2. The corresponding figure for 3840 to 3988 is 10.0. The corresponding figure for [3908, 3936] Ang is 10.1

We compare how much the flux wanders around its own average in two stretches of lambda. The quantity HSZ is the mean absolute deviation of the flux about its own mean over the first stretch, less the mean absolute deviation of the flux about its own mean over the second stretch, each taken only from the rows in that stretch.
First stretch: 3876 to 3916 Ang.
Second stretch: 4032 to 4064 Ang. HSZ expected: 0.17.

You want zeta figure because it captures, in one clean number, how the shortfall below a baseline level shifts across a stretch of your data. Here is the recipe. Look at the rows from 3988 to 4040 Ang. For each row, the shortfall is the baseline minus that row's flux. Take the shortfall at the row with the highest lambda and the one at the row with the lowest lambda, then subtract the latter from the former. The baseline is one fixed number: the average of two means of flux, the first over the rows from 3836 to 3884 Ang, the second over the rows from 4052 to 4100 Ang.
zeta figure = -0.44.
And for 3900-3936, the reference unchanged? -0.28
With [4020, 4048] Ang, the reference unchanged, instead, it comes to -1.26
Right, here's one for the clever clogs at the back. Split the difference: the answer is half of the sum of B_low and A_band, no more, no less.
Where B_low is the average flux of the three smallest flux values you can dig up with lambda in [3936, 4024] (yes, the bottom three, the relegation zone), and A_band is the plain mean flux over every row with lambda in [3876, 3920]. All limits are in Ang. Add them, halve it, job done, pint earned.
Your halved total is 10.42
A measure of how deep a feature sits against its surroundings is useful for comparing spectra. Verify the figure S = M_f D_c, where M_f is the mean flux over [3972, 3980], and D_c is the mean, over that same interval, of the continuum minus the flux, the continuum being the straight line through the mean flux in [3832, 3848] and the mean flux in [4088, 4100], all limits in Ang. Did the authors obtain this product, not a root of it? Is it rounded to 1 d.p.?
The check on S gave 2.5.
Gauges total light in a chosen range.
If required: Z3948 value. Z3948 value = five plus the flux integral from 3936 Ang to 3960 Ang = 268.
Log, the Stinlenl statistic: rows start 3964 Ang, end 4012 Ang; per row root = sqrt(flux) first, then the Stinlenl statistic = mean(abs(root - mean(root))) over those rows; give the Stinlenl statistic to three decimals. 0.050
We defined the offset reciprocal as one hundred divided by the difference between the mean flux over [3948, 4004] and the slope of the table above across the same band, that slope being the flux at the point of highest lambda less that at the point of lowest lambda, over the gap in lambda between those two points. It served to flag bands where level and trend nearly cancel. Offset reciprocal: 9.38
